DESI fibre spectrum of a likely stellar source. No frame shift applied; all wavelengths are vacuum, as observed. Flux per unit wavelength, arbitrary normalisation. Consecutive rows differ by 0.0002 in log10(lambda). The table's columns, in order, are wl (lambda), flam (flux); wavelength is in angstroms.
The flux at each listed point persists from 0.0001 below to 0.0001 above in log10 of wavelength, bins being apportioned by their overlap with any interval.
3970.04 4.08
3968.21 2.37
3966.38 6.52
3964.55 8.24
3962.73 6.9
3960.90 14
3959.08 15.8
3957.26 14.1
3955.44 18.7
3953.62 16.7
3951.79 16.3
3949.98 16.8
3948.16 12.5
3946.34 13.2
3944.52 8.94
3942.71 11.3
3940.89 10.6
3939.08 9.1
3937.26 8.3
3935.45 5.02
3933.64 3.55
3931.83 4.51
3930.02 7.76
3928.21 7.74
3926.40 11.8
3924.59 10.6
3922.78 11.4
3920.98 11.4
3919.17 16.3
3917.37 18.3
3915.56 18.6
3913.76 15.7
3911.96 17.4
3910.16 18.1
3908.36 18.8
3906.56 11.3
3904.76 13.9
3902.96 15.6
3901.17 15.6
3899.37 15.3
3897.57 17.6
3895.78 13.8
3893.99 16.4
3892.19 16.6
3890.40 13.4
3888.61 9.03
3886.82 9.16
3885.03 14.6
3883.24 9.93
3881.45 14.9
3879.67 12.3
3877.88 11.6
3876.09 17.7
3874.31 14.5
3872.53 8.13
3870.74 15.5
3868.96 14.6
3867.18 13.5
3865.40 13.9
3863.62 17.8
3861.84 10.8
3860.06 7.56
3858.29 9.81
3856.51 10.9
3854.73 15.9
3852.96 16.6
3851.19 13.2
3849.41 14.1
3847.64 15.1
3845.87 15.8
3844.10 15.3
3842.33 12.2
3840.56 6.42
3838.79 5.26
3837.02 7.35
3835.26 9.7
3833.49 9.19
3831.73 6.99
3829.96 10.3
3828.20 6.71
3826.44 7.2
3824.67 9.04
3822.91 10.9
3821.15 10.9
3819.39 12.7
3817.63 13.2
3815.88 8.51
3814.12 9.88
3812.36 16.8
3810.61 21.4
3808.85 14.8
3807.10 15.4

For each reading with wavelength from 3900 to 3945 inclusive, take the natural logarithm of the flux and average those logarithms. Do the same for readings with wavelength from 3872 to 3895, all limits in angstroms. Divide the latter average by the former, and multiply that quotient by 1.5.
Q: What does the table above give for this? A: 1.58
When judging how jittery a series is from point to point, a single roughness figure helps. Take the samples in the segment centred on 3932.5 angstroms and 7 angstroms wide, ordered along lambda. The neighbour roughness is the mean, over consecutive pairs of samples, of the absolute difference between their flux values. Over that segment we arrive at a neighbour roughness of 1.89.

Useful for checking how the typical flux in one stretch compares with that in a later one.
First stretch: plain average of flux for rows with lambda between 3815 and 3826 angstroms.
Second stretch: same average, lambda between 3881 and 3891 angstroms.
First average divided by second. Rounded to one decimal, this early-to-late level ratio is 0.9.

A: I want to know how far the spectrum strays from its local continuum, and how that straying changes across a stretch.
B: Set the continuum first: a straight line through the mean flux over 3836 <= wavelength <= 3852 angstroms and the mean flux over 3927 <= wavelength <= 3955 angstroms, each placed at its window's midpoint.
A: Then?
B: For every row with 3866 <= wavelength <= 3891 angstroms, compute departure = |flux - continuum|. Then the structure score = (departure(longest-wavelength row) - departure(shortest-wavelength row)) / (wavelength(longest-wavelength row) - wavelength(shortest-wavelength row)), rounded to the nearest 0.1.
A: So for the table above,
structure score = 0.0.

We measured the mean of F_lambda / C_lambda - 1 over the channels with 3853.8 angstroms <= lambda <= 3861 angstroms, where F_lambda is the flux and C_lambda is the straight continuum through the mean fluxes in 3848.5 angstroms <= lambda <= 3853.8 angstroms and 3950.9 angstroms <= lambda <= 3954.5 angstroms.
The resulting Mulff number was -0.25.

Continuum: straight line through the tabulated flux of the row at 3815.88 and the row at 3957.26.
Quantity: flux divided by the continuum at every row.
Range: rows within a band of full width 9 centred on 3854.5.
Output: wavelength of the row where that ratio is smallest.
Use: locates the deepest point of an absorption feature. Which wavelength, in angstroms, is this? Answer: 3858.29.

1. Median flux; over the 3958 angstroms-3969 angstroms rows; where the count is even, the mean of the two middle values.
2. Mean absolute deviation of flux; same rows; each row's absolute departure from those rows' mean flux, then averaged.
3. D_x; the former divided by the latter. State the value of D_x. 2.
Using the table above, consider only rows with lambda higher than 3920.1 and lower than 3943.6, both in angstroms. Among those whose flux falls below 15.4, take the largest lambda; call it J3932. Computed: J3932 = 3942.71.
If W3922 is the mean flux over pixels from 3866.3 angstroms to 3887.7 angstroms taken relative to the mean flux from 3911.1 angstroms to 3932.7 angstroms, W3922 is 1.03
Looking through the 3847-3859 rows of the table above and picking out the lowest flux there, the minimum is 9.81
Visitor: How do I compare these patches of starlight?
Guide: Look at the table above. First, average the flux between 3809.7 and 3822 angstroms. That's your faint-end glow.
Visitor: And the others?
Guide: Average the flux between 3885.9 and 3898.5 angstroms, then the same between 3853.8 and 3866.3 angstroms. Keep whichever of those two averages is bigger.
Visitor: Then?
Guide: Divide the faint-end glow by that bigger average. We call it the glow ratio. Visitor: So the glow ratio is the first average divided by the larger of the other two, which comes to 0.97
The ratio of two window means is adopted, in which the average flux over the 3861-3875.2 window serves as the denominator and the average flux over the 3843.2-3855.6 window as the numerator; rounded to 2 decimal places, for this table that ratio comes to 1.11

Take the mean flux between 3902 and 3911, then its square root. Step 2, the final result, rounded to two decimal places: 3.94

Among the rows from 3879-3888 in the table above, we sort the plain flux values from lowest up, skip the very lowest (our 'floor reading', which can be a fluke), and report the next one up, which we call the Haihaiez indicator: 9.93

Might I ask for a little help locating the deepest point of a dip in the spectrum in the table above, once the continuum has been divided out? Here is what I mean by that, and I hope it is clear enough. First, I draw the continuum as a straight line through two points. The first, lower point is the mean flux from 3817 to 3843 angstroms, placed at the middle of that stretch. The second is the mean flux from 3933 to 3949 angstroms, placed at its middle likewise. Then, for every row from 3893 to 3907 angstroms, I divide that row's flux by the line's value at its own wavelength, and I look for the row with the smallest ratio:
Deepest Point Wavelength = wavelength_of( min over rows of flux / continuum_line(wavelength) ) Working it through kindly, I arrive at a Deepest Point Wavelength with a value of 3906.56 angstroms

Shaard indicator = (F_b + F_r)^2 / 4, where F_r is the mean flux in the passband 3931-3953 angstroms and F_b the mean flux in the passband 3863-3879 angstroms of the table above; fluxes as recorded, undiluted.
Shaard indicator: 146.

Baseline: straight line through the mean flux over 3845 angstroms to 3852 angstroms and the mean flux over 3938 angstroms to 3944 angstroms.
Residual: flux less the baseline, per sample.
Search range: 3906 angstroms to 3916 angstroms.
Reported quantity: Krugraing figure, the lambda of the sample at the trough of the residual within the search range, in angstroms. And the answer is 3906.56 angstroms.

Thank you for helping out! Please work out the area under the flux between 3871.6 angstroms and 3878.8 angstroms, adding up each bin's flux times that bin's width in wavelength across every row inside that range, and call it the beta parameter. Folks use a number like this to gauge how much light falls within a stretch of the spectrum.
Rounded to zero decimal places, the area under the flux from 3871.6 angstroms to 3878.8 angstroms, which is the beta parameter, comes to 93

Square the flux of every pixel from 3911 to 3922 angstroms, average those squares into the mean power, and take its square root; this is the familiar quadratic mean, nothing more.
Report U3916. 16.5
